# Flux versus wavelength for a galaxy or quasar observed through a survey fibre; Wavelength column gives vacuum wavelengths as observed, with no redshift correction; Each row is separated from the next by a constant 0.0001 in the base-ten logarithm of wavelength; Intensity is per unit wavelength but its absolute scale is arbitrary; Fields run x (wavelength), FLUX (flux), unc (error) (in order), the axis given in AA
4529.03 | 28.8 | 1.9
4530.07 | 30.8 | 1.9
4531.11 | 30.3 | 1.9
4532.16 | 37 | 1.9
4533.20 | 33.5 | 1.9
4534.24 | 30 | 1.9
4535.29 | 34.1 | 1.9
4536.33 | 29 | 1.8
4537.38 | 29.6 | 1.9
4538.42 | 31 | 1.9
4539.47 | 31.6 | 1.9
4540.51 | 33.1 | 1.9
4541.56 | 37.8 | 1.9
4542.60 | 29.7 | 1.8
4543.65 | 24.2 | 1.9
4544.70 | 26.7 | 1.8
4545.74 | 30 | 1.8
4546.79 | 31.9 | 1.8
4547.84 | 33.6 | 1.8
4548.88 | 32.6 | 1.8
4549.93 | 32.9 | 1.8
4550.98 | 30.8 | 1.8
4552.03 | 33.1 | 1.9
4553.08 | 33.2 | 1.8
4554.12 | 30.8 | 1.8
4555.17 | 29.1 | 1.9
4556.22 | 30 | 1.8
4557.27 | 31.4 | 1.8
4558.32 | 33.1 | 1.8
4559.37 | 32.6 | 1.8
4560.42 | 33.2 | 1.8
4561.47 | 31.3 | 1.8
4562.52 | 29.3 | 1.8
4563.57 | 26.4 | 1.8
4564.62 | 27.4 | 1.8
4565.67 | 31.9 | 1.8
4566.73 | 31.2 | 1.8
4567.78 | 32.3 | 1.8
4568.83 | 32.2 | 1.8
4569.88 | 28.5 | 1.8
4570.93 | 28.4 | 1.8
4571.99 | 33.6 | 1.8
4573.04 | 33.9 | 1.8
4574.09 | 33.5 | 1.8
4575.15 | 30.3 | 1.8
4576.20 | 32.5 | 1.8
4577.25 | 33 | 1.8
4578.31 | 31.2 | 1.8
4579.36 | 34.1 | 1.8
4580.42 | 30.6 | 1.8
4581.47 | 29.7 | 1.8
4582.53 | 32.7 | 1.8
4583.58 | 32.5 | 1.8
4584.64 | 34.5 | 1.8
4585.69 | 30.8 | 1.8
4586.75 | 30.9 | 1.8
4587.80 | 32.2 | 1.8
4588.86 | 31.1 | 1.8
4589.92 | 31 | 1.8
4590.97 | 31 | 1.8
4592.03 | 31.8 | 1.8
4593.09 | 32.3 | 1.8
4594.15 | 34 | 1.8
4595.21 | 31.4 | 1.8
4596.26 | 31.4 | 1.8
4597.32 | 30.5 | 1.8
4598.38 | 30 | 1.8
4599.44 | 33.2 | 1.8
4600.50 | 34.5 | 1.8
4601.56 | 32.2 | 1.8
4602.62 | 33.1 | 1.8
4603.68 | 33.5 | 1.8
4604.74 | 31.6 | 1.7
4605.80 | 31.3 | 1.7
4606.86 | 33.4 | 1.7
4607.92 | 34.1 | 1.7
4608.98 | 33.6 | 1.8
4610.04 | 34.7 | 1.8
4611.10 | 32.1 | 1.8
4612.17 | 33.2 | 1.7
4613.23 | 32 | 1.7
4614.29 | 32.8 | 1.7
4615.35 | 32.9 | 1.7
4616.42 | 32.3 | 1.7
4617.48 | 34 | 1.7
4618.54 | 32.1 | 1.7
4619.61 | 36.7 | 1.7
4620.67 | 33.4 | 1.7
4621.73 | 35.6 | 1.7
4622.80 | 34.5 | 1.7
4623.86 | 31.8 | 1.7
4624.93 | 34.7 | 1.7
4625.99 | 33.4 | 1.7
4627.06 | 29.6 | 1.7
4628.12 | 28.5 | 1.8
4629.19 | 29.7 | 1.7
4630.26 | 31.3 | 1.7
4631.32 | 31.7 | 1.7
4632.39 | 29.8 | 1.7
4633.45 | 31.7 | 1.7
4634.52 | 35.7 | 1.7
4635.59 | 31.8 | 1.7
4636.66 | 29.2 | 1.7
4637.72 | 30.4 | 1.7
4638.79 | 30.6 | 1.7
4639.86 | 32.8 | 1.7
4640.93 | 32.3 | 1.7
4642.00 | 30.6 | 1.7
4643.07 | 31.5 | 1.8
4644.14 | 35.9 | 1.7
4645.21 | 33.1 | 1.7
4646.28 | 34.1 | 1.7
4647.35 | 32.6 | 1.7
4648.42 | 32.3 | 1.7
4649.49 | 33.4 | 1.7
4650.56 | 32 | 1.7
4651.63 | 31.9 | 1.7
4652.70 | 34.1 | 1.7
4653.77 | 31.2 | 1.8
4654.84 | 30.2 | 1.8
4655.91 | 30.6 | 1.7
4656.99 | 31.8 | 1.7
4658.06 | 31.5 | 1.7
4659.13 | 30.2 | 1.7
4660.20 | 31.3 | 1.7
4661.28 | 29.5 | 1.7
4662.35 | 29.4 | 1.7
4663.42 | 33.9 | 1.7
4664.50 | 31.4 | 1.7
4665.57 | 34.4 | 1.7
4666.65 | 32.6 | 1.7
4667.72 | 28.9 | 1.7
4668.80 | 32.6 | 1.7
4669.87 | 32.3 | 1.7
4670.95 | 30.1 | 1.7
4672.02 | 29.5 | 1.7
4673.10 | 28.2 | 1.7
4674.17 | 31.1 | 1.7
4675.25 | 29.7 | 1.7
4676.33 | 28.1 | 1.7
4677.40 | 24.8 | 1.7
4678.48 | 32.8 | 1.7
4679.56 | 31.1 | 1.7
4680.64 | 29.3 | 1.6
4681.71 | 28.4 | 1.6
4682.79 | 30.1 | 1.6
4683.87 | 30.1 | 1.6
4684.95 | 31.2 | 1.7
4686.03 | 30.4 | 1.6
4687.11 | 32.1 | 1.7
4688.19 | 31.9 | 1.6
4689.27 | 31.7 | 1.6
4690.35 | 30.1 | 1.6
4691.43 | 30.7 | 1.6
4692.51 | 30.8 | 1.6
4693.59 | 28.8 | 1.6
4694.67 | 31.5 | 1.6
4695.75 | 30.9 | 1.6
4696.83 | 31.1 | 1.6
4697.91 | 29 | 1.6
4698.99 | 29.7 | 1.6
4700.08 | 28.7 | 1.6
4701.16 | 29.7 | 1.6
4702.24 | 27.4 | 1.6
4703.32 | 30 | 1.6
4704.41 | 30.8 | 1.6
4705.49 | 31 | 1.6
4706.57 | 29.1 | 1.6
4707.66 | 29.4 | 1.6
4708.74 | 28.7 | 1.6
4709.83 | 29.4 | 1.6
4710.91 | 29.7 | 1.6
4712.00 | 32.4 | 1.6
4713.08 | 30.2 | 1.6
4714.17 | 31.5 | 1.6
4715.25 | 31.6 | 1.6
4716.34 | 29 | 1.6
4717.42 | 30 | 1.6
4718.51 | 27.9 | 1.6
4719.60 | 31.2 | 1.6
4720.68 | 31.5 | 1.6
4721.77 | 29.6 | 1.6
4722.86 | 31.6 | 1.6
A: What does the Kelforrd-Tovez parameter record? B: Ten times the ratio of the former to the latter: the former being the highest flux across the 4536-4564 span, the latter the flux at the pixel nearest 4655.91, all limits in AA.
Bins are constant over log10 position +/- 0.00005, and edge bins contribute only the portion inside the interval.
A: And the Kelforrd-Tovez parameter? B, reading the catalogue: 12.4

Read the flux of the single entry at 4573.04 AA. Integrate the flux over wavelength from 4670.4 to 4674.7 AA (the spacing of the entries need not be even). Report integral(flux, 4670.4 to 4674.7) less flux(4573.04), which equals 94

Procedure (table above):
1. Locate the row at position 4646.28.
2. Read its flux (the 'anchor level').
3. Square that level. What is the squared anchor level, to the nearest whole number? 1163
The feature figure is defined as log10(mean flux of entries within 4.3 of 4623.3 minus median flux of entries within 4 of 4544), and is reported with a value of 0.4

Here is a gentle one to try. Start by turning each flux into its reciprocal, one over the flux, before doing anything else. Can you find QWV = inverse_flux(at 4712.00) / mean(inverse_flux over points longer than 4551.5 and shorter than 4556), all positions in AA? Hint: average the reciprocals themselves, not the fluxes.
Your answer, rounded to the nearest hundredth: 0.97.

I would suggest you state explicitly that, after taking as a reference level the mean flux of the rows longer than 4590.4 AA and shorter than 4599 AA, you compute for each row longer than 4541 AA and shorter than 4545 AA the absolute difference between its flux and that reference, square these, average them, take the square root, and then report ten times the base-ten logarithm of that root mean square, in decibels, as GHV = 7.4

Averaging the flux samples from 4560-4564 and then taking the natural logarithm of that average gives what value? 3.40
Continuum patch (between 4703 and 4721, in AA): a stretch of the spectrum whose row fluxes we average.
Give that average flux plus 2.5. 32.7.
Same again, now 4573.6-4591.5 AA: 34.4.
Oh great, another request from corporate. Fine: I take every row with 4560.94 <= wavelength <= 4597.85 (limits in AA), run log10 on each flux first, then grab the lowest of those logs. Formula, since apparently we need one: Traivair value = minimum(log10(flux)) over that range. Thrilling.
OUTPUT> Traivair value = 1.42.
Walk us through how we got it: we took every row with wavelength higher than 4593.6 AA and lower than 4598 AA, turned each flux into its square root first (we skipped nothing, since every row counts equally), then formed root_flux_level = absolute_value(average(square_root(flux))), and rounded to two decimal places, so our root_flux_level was 5.64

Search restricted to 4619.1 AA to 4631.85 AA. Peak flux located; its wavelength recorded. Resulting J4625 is 4619.61 AA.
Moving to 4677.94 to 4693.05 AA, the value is 4678.48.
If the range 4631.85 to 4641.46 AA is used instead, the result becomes 4634.52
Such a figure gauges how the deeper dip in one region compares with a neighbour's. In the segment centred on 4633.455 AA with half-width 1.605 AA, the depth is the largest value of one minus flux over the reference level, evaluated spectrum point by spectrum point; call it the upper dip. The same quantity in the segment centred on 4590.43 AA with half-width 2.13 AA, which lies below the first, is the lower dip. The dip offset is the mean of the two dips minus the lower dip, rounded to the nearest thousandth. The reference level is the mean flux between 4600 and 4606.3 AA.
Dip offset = 0.018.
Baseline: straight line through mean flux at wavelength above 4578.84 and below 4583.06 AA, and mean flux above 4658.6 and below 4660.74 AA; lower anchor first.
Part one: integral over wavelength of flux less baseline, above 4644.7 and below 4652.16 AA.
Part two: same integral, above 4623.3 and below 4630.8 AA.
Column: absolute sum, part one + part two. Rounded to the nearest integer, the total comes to 15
